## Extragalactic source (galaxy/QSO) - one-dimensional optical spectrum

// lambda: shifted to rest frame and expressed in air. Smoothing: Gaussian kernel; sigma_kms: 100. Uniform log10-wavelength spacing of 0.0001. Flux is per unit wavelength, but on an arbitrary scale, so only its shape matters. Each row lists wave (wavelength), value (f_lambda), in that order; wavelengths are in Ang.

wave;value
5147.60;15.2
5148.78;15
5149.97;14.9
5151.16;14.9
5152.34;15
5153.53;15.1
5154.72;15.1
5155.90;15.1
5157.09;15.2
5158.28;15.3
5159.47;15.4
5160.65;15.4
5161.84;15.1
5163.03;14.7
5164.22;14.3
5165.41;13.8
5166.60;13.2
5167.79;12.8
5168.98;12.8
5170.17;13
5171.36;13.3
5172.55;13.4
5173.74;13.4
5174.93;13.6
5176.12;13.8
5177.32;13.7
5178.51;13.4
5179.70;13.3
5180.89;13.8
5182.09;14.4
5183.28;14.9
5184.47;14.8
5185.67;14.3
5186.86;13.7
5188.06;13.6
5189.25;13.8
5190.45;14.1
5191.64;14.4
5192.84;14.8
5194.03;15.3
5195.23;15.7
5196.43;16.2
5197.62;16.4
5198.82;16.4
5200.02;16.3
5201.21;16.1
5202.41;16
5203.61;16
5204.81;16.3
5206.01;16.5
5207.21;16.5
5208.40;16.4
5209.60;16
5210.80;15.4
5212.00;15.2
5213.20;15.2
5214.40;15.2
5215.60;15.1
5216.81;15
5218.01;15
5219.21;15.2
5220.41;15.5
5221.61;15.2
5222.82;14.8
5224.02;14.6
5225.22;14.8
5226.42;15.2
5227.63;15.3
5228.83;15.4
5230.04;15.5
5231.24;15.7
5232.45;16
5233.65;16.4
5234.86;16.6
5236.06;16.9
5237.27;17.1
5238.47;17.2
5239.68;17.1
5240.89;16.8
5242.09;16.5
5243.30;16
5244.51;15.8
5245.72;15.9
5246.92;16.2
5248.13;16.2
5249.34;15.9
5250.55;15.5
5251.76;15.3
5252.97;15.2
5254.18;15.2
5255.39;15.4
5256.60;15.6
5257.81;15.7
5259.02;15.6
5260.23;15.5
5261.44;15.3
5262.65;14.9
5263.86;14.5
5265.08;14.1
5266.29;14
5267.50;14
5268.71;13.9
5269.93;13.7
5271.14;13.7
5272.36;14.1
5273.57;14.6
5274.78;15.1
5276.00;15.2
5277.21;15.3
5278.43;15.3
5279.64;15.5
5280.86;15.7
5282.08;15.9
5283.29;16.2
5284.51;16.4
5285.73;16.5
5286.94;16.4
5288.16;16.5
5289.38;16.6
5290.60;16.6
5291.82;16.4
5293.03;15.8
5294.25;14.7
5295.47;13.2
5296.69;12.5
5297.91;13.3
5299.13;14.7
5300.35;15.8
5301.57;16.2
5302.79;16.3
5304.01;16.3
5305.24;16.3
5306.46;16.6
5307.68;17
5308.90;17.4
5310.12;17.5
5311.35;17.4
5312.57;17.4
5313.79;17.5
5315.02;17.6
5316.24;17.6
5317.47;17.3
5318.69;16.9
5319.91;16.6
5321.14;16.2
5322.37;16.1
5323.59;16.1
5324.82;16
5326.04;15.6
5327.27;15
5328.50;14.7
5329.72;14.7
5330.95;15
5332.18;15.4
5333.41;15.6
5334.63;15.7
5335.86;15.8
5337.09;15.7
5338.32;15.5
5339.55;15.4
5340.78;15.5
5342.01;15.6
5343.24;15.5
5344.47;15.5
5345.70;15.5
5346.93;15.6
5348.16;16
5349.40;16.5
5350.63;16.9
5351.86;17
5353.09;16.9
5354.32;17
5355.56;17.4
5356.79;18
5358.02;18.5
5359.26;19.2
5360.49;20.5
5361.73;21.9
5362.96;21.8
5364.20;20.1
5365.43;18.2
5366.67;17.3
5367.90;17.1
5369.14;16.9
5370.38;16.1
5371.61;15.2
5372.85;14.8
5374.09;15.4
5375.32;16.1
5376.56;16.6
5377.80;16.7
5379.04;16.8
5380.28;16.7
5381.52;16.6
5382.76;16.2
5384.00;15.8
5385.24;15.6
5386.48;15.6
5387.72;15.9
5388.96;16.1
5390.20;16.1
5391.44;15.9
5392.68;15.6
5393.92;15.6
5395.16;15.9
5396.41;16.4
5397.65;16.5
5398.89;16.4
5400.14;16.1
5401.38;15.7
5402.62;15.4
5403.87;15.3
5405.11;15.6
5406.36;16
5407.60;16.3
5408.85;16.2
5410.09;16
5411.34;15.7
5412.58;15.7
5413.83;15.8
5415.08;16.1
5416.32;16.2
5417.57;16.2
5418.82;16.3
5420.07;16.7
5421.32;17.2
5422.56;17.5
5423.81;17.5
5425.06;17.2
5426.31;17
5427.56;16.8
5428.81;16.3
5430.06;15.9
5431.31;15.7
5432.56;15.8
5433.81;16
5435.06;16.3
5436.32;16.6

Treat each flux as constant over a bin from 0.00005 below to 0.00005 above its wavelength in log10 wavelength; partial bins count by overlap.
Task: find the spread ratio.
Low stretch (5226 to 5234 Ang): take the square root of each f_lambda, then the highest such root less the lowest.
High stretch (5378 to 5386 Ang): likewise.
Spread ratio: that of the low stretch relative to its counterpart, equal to 1.0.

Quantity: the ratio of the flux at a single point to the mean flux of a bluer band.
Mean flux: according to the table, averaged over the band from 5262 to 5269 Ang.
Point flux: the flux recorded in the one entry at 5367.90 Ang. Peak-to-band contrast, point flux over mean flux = 1.20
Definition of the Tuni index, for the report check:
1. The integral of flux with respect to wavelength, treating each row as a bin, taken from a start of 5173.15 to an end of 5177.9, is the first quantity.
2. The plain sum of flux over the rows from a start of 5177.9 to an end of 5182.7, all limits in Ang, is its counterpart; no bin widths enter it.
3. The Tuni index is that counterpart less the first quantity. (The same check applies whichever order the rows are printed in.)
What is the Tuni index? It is -10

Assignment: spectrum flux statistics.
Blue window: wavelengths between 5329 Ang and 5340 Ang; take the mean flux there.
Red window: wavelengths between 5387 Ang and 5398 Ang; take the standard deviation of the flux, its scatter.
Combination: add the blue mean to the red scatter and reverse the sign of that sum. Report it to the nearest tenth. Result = -15.7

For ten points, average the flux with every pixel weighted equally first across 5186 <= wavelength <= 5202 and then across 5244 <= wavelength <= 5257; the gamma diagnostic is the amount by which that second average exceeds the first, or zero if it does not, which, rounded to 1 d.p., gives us 0.5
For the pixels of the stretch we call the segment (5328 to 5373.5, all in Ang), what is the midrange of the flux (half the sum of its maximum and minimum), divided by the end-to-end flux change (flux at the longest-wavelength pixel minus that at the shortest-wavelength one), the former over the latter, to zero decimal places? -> 183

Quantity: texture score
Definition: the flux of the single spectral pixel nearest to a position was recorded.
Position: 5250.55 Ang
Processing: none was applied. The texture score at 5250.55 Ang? 15.5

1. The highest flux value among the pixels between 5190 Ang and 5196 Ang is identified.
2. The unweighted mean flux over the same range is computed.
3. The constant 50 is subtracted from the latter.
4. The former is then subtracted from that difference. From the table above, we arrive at -50.8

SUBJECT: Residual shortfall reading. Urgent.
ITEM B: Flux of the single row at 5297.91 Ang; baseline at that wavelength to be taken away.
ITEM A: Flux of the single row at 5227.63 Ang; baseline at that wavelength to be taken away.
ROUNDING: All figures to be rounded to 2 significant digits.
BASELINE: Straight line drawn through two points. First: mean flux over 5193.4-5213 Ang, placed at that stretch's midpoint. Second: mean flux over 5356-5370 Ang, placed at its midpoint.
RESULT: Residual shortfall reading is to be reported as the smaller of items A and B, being -4.5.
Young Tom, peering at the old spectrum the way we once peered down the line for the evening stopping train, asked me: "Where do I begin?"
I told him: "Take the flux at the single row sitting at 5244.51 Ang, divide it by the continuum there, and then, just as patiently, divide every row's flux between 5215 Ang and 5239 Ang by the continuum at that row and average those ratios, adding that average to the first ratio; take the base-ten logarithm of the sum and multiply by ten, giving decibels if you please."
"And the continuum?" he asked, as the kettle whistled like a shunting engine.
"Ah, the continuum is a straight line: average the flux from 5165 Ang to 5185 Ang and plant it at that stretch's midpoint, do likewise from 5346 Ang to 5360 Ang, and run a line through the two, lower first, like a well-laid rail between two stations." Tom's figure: 3.26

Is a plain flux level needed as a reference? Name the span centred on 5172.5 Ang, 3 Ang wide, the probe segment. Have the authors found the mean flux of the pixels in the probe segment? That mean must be 13.4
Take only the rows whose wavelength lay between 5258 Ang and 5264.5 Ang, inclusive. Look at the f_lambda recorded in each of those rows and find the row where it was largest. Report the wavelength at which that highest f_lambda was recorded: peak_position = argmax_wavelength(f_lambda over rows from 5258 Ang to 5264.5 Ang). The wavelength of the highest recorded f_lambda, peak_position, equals 5259.02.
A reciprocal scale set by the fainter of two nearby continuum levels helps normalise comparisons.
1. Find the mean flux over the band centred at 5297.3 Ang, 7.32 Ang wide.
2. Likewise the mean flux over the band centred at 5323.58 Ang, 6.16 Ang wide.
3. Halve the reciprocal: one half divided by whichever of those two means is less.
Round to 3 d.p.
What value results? 0.036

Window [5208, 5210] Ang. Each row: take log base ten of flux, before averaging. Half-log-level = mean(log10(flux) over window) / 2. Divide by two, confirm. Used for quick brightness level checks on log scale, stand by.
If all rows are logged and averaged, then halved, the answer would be 0.605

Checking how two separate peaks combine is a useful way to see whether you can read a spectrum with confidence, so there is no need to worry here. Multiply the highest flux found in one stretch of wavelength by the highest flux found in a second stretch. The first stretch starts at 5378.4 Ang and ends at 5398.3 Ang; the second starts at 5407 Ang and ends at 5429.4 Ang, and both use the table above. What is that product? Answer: 294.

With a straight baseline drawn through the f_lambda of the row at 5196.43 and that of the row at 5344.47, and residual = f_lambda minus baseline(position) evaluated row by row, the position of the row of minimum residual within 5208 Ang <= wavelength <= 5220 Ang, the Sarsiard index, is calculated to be 5216.81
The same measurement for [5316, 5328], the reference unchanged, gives 5327.27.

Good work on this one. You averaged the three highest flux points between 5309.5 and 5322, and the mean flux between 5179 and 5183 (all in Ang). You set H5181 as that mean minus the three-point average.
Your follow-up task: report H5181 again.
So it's -3.7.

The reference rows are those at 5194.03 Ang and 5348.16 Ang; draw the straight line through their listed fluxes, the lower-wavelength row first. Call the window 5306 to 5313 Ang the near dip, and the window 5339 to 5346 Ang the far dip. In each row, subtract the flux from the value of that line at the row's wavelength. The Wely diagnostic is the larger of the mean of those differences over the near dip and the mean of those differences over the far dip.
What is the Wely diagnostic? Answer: 0.47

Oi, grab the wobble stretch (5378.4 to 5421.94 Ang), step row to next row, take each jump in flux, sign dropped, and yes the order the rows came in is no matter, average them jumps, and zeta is 0.22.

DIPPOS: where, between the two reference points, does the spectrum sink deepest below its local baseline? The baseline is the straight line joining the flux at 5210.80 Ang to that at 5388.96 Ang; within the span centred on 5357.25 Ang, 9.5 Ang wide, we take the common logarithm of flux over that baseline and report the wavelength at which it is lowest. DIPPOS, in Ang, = 5353.09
